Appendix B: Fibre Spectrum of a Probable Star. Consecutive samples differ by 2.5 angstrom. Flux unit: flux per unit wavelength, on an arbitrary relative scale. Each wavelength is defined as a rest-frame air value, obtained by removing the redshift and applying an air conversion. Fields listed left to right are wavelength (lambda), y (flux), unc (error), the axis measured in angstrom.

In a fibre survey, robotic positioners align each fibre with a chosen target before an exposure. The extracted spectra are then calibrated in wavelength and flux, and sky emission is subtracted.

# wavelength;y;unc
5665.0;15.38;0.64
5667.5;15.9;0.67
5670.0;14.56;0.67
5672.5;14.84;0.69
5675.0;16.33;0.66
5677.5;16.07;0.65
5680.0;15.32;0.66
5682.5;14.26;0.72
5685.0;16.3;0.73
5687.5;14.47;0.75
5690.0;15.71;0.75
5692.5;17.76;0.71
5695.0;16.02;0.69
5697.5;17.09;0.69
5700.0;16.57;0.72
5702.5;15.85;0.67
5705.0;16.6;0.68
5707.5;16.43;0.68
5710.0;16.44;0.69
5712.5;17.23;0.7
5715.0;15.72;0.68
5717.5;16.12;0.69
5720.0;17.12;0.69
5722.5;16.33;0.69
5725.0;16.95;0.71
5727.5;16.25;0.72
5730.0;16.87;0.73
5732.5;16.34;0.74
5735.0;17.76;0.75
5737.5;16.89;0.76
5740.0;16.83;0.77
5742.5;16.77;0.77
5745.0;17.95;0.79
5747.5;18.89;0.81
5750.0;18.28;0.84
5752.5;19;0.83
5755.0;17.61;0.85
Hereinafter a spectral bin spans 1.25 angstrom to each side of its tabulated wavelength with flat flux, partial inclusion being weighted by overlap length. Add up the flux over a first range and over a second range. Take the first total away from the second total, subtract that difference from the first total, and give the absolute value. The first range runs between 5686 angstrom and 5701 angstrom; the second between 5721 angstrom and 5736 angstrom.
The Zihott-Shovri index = 95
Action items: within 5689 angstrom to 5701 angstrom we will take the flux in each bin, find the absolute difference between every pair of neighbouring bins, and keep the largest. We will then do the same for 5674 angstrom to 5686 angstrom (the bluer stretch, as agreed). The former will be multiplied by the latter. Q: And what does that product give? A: 4.18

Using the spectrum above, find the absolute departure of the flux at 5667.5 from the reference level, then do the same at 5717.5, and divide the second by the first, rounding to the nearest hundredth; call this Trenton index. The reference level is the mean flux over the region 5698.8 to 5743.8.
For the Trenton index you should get 0.69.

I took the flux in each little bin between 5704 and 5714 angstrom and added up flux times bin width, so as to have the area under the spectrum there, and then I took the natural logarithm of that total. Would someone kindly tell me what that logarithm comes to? 5.1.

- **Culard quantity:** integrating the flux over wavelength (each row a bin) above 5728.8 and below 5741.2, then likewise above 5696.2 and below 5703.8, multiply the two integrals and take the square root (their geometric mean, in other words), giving 162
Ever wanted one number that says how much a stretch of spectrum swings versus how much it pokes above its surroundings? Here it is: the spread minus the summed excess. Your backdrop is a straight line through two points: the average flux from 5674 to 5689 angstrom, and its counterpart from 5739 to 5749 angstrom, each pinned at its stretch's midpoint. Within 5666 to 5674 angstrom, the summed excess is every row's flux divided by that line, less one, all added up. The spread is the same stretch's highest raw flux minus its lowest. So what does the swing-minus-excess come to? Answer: 1.33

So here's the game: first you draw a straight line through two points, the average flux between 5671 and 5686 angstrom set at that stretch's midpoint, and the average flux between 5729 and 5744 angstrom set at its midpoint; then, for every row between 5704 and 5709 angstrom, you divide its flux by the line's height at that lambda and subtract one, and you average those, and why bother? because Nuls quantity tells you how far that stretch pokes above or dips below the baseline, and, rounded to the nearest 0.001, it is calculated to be 0.020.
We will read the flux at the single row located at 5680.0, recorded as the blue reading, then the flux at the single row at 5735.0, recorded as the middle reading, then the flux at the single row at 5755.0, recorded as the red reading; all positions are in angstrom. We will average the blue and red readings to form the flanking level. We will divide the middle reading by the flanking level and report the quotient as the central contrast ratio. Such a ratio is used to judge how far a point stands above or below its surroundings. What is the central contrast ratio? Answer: 1.08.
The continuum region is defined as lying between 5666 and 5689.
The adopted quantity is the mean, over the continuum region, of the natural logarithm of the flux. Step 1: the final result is 2.73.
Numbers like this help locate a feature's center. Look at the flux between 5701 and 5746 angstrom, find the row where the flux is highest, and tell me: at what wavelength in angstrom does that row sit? 5745.0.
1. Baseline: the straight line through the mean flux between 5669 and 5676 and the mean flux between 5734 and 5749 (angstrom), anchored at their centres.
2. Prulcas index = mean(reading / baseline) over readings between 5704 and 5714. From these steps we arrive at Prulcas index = 1.01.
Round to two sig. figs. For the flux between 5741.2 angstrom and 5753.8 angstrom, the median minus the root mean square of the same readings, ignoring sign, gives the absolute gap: 0.084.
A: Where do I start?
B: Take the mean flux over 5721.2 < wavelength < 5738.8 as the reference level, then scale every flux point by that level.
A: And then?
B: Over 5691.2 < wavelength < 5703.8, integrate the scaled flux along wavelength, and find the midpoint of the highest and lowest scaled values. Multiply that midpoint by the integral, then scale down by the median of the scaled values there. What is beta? 13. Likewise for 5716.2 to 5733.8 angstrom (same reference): 18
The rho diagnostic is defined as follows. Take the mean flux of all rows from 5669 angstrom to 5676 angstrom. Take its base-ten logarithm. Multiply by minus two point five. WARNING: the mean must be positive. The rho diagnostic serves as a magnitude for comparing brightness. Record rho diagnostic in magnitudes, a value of -2.96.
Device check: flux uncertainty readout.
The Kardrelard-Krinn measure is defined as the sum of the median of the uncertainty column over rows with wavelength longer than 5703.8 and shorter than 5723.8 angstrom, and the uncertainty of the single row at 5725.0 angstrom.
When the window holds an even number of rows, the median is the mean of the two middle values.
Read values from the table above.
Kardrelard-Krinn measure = 1.40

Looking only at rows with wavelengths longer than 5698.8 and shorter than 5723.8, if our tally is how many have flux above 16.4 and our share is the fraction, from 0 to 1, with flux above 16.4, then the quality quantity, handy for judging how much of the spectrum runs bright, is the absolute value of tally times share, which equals 3.6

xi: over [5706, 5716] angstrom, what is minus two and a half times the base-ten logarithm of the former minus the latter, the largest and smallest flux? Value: -0.45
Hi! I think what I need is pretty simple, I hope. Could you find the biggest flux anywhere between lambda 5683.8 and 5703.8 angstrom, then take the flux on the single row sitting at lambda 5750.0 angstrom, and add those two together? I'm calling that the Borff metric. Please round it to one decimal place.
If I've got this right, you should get 36.0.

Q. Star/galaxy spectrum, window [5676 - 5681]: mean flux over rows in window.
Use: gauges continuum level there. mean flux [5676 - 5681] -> 15.7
